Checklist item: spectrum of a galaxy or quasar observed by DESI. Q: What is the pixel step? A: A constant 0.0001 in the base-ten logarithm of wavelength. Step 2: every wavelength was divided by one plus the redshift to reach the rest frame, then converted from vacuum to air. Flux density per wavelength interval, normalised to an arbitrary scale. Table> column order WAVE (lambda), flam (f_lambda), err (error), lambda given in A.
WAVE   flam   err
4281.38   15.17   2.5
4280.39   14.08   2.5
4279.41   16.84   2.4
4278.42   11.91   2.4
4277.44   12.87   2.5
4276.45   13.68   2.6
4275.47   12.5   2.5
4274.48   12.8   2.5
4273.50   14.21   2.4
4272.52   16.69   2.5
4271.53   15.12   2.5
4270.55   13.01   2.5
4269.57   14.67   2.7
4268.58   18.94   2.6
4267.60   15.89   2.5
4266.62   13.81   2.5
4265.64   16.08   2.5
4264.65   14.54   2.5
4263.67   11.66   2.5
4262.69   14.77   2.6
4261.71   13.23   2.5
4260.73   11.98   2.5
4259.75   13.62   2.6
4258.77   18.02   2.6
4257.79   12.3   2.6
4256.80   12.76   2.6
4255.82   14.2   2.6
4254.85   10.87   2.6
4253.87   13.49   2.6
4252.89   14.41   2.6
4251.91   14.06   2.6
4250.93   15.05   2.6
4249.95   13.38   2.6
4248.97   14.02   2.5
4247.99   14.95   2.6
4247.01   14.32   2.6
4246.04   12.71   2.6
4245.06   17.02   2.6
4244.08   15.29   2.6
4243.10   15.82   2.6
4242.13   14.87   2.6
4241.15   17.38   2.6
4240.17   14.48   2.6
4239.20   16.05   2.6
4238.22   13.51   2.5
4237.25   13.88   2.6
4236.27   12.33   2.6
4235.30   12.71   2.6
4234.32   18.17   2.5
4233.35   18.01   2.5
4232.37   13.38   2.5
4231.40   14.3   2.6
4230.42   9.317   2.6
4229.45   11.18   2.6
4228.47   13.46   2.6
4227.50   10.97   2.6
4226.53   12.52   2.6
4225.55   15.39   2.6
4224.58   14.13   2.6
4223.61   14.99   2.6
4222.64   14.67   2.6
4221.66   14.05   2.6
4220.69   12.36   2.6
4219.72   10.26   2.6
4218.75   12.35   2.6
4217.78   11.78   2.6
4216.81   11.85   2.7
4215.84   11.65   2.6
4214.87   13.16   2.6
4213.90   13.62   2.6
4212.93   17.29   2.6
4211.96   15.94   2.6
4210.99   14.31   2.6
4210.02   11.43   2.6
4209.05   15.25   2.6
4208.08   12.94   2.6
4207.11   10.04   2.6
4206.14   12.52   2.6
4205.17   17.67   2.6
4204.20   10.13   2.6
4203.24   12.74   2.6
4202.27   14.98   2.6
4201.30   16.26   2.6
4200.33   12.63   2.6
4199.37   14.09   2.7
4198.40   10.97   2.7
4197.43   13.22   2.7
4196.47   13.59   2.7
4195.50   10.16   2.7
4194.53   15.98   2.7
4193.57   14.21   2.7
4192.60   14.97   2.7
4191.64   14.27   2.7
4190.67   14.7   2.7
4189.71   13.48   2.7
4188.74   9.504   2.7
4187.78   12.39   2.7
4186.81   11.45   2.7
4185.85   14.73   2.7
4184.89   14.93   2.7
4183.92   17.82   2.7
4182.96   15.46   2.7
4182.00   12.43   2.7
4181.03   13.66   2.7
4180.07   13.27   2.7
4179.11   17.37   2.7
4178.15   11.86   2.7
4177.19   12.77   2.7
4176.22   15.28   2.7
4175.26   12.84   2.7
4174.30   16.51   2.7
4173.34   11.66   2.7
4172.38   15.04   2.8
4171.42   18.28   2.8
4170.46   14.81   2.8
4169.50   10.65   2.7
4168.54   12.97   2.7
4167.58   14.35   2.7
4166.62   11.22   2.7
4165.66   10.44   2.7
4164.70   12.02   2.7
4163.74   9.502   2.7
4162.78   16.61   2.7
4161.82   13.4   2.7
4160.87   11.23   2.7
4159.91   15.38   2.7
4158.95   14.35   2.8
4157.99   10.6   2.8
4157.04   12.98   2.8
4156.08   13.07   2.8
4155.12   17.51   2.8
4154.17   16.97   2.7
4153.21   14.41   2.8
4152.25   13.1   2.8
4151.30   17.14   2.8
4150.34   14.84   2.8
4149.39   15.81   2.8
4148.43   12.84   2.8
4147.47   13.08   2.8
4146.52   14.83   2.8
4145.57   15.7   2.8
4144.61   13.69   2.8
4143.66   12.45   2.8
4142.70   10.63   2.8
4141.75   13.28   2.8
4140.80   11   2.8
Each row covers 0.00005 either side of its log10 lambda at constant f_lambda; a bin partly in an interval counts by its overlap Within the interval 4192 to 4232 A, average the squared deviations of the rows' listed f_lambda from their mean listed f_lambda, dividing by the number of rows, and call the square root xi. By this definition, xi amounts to 2.02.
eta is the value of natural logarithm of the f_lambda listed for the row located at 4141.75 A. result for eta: 2.59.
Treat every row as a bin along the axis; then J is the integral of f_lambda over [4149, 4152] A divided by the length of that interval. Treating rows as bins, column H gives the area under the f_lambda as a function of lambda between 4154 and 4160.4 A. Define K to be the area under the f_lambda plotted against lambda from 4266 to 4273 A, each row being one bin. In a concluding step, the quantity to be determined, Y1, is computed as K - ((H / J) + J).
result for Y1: 87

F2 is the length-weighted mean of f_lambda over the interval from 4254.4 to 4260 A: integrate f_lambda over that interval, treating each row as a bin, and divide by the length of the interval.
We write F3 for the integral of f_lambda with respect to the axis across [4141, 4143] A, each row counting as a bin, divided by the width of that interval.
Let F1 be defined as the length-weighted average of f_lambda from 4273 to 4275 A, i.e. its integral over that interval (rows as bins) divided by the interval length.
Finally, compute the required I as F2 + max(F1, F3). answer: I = 27.2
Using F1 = 13.5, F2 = 14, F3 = 12.0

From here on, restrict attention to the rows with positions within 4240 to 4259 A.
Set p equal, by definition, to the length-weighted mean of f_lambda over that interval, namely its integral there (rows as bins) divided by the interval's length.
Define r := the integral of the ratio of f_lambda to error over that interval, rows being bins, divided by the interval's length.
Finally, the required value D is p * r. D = 80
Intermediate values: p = 14.4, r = 5.6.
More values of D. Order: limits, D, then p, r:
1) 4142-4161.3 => 71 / 14.0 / 5.0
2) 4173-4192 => 71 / 13.8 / 5.1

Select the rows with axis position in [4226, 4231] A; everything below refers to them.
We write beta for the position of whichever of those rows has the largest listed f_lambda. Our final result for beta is 4228.47 A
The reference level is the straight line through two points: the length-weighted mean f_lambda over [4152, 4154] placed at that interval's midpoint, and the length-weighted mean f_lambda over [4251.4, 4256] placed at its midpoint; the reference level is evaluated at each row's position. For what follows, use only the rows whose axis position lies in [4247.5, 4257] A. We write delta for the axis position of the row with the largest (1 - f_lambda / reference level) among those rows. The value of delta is 4254.85 A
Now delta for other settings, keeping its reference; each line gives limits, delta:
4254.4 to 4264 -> 4254.85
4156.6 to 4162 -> 4157.99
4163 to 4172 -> 4163.74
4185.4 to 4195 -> 4188.74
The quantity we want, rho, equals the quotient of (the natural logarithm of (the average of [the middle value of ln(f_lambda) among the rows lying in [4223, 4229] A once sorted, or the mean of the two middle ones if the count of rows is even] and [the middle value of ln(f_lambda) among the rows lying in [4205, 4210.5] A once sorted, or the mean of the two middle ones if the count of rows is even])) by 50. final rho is 0.0190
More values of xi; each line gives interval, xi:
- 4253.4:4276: 1.95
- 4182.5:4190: 2.43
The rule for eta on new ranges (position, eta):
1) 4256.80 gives 2.55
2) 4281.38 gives 2.72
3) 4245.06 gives 2.83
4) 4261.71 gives 2.58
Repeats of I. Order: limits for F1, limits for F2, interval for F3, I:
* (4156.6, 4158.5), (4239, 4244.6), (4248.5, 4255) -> 29.4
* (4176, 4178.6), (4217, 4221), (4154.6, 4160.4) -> 25.7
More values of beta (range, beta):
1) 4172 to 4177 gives 4174.30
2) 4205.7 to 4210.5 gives 4209.05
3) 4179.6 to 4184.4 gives 4183.92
